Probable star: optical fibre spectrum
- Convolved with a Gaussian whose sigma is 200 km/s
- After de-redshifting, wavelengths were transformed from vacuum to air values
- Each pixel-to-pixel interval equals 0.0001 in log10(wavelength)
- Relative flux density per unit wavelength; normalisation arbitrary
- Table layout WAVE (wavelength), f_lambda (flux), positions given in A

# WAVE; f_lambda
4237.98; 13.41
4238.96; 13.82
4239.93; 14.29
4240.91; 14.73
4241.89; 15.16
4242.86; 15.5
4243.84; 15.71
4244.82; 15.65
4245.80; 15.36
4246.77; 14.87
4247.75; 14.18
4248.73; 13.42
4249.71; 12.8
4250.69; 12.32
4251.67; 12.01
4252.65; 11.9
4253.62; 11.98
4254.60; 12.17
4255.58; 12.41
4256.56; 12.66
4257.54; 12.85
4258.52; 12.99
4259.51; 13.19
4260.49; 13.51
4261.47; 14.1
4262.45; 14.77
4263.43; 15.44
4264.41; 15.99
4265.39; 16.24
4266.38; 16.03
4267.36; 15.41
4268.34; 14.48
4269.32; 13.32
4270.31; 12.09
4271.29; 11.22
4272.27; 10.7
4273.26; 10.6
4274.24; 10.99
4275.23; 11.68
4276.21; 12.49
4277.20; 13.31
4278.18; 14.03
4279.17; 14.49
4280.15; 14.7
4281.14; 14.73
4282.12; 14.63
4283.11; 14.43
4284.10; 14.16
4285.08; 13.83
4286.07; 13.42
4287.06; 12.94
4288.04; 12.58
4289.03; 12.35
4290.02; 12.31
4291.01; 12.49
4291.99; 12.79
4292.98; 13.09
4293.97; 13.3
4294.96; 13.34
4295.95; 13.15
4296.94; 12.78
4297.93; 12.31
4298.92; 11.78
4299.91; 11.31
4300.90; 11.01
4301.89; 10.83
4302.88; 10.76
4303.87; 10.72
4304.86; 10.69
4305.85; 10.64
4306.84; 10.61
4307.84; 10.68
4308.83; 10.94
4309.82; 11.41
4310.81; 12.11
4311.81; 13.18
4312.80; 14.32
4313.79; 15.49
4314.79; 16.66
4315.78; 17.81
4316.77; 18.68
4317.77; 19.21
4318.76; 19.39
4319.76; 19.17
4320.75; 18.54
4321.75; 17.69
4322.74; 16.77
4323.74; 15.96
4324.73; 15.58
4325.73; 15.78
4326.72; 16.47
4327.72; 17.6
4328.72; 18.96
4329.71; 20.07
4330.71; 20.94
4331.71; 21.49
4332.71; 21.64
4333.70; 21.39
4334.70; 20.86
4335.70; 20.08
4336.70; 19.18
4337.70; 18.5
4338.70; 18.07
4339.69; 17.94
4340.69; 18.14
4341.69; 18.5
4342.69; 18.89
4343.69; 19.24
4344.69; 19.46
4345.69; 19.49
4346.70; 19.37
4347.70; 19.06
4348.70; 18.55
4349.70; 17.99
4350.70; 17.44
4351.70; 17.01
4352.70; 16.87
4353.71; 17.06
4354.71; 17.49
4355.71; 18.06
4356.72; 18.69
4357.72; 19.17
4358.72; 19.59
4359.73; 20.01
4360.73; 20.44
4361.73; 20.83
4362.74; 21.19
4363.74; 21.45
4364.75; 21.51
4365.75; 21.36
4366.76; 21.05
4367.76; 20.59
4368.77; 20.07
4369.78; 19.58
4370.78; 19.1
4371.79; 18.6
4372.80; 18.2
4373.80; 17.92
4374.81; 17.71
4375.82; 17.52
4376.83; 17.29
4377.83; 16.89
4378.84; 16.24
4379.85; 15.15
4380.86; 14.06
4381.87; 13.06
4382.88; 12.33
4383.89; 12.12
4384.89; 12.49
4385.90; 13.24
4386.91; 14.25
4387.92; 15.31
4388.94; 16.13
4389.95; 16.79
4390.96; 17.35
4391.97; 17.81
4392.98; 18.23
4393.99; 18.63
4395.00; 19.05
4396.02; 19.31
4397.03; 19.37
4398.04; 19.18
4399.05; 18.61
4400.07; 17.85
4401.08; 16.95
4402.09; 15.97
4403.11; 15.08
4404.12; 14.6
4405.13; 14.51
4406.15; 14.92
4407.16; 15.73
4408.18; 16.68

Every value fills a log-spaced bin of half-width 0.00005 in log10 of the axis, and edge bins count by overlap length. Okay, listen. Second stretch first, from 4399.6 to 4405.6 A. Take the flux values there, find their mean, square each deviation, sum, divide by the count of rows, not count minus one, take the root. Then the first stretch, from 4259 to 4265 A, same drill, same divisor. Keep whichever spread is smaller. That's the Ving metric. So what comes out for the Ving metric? 1.00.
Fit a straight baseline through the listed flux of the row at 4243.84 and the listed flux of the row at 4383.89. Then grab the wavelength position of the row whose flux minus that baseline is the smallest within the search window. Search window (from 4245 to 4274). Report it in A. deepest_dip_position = 4273.26 A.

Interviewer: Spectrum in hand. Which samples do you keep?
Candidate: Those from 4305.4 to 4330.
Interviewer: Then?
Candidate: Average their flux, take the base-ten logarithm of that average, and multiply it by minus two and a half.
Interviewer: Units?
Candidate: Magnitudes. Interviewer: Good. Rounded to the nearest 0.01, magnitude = -2.99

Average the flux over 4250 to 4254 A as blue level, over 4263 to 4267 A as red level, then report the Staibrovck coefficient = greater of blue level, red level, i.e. 15.9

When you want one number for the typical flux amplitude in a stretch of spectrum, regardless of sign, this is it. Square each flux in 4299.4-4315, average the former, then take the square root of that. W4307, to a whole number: 12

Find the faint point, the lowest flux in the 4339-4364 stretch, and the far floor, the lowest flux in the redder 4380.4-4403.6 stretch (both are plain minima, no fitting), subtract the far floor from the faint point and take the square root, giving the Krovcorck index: 2.2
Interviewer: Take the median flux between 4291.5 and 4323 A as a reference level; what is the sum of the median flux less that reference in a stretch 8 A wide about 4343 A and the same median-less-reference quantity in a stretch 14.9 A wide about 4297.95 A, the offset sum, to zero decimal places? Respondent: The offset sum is 5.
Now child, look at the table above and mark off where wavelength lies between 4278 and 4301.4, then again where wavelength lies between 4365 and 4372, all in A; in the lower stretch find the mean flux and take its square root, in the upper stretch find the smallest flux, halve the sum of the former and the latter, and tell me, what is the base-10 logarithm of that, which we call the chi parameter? 1.05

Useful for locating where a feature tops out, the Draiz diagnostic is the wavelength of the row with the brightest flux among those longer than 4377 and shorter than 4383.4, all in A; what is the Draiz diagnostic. 4377.83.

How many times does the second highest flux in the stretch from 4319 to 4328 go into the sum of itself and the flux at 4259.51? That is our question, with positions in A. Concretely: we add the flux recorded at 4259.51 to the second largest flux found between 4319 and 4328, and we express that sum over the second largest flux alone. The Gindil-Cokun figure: 1.71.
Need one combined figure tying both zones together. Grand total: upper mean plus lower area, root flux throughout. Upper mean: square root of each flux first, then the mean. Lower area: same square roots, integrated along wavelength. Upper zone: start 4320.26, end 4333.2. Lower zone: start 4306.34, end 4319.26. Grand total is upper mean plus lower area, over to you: 53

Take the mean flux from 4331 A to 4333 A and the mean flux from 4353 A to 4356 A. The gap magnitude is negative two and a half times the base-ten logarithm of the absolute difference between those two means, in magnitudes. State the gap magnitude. -1.5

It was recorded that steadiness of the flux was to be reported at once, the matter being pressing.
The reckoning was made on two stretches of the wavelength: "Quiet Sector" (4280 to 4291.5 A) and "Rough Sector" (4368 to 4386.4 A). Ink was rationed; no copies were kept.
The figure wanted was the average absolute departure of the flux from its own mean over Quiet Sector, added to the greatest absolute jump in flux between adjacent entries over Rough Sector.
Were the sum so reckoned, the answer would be 2.0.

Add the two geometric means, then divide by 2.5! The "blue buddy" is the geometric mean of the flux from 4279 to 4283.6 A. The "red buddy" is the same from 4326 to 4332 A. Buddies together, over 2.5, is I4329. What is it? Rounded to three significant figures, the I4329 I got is 13.5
